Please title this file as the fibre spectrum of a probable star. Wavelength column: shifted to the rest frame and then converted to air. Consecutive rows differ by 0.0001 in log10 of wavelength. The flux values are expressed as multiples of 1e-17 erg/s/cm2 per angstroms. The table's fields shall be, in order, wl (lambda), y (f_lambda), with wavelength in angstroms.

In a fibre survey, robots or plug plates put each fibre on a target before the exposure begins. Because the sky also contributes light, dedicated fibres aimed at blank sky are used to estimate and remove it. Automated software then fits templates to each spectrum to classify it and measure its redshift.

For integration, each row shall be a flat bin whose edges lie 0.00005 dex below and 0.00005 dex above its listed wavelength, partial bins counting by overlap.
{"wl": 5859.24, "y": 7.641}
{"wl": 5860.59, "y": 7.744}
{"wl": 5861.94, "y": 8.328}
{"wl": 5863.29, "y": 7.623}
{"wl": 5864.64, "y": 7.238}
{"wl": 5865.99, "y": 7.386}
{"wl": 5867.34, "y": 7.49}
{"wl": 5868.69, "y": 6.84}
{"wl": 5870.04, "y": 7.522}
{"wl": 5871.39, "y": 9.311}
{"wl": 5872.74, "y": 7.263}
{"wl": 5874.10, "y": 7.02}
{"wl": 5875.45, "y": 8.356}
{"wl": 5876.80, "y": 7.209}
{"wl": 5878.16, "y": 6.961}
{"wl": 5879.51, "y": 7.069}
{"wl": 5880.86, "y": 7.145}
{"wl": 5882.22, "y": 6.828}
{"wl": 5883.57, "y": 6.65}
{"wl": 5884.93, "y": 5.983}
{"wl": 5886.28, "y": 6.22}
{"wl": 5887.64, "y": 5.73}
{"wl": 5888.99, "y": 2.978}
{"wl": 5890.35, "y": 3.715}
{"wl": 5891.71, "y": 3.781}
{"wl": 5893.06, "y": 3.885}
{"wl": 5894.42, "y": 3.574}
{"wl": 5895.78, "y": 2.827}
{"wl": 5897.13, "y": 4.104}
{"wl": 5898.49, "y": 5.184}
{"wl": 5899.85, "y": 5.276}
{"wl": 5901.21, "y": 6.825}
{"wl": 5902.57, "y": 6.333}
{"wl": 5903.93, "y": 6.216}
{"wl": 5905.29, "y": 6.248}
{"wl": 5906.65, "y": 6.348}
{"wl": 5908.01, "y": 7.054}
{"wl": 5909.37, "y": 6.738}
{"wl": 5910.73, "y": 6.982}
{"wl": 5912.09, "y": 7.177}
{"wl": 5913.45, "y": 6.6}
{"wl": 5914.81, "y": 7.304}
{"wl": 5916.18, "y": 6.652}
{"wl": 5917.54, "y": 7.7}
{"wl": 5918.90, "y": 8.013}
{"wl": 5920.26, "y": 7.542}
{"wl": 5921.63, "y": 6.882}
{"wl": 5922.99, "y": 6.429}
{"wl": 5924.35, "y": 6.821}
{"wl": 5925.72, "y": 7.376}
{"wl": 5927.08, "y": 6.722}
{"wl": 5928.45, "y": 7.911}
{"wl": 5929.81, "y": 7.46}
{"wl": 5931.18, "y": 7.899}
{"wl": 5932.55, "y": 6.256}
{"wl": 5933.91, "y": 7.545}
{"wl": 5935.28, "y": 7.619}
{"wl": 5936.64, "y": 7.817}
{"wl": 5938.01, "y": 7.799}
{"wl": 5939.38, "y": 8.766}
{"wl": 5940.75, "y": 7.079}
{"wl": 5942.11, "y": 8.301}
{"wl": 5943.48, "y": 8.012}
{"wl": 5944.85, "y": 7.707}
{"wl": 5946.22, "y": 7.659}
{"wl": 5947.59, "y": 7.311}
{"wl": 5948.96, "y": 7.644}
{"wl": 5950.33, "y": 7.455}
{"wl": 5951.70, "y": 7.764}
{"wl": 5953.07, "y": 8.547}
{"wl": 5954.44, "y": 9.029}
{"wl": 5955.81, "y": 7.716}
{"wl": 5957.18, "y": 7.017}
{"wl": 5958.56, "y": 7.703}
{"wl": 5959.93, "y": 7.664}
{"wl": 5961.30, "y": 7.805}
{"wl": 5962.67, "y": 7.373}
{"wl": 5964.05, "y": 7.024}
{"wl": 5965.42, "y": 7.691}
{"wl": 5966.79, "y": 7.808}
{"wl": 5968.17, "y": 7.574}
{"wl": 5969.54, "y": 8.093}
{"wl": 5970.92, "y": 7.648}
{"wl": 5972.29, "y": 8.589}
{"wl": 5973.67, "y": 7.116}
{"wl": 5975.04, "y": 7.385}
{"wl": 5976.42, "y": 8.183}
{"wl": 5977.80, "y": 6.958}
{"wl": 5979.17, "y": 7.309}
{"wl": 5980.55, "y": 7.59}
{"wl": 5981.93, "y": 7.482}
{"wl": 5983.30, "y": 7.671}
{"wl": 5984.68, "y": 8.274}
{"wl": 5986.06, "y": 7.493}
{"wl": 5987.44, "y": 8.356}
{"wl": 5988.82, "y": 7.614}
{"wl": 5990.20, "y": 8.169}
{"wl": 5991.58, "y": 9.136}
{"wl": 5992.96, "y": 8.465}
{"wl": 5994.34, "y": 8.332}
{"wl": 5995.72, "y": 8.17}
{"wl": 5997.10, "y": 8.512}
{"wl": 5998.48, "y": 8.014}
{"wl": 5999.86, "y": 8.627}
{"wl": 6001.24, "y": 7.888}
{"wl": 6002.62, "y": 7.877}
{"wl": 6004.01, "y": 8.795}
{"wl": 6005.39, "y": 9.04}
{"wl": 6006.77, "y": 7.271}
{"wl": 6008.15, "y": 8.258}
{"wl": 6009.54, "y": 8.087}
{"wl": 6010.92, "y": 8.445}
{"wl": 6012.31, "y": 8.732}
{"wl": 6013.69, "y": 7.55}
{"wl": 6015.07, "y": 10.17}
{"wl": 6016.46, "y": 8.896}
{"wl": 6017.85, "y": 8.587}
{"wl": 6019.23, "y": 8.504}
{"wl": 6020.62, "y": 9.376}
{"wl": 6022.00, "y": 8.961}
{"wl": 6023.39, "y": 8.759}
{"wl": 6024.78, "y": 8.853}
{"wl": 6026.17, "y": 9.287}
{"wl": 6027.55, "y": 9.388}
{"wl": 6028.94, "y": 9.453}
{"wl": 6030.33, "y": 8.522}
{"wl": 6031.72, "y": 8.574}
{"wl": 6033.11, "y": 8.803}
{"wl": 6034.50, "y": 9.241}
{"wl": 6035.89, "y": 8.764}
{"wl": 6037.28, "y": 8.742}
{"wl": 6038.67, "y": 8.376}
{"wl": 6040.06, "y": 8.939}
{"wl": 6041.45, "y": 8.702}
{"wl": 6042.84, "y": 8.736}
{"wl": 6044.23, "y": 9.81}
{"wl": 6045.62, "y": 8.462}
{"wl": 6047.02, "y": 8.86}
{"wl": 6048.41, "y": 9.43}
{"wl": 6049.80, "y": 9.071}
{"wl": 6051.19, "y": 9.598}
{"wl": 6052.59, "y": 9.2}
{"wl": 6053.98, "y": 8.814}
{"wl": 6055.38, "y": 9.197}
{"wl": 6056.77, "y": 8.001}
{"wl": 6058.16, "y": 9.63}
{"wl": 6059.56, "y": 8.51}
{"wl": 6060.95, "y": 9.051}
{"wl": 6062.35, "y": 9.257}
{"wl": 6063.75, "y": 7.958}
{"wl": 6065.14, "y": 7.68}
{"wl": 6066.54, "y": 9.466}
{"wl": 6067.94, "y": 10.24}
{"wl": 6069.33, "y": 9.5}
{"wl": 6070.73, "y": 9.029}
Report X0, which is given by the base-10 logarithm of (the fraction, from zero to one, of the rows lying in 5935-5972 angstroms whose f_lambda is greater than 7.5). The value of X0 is -0.11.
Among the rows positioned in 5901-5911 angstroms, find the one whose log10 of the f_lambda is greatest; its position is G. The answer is 5908.01 angstroms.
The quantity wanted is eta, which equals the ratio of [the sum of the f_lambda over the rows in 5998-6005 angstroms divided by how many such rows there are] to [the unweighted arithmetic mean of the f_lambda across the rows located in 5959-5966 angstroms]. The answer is 1.10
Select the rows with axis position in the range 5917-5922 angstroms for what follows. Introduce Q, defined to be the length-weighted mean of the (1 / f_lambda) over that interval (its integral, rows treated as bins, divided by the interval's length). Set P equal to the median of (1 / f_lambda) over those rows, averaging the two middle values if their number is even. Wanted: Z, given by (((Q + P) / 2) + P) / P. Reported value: 2.00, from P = 0.131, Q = 0.132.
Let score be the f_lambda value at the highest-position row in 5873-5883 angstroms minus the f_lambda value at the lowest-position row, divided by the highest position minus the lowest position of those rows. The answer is -0.02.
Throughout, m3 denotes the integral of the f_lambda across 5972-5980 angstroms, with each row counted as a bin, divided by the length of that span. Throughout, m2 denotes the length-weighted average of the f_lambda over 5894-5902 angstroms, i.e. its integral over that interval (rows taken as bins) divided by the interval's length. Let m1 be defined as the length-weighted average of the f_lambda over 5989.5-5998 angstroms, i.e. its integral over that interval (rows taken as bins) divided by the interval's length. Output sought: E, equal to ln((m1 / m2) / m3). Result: -1.43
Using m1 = 8.5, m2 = 4.7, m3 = 7.5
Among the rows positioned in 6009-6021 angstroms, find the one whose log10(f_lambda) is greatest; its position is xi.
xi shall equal 6015.07 angstroms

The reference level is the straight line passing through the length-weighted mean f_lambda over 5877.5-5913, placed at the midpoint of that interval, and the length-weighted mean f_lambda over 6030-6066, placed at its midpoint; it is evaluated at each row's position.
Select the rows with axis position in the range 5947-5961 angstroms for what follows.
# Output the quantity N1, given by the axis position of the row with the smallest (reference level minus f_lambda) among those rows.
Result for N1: 5954.44 angstroms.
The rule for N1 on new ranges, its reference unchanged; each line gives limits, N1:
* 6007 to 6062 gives 6015.07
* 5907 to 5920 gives 5918.90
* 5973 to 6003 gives 5991.58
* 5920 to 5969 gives 5939.38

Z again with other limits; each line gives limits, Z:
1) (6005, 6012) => 2.01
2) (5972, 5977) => 2.00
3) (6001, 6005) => 1.98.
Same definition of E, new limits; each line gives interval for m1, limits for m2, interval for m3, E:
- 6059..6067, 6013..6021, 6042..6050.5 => -2.23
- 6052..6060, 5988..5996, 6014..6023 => -2.13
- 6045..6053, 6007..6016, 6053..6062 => -2.12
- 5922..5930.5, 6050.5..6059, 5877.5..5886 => -2.15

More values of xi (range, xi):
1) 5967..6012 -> 5991.58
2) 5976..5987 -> 5984.68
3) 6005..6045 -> 6015.07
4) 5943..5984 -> 5954.44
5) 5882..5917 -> 5914.81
